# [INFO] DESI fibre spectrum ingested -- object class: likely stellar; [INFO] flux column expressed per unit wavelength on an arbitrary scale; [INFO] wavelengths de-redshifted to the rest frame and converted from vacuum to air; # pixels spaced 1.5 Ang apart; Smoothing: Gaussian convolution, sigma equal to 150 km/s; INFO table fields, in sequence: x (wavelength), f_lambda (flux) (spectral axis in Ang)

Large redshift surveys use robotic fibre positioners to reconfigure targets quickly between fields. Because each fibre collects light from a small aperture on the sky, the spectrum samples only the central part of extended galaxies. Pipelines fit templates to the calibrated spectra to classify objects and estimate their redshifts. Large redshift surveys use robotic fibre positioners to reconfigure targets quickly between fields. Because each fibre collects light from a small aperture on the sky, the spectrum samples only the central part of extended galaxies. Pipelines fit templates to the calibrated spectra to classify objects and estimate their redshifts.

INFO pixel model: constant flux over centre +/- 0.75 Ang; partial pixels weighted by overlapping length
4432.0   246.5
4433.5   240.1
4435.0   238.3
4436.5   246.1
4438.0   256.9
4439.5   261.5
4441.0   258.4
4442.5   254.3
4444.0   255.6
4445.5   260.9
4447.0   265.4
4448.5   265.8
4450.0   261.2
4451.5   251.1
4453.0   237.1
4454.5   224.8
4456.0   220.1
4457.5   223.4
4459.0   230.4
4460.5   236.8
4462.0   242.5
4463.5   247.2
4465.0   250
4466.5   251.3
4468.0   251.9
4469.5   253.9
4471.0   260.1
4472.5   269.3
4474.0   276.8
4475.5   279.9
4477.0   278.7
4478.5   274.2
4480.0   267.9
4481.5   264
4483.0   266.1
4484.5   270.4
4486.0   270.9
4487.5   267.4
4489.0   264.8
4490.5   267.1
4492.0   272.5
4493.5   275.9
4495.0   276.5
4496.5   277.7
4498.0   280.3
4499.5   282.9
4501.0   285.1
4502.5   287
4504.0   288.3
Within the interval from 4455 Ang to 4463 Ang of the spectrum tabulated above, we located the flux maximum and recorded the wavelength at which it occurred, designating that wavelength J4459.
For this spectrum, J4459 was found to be 4462.0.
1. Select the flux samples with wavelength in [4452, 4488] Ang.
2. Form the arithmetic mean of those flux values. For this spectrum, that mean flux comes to 255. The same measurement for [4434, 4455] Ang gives 253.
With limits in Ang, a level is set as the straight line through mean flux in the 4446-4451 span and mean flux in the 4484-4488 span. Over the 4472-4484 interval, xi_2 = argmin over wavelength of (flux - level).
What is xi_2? 4481.5 Ang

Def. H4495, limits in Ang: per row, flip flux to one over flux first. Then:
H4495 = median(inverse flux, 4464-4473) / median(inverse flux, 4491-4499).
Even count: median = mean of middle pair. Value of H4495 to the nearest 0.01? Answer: 1.09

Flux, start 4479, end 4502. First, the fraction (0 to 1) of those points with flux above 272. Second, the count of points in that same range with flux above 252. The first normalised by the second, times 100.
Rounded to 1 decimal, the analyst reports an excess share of 3.1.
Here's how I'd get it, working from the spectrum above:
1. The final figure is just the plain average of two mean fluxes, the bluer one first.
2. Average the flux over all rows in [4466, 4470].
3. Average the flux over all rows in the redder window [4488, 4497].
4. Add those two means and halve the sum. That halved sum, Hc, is 262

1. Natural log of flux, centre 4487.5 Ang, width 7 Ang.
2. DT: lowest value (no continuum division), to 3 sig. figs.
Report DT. 5.58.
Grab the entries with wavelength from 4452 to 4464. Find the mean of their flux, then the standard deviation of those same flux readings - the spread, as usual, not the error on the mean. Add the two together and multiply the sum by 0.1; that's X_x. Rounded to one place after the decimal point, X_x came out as 24.2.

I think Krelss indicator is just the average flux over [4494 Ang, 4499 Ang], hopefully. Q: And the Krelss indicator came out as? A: 278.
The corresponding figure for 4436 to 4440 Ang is 255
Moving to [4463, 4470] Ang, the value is 251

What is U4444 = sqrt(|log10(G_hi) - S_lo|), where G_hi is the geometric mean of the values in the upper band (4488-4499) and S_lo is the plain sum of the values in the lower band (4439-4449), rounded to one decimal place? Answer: 42.7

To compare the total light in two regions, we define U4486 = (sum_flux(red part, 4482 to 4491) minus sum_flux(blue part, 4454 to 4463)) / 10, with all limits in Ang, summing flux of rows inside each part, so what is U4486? 23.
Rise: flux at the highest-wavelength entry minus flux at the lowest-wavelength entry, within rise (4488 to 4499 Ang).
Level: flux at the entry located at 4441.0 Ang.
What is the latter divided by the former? 17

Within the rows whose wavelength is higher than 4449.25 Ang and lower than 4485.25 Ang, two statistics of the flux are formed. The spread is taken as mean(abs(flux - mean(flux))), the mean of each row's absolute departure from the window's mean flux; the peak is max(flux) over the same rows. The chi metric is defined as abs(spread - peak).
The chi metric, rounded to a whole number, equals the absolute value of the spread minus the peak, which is 265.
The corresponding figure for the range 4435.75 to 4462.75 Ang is 253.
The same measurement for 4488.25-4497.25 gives 273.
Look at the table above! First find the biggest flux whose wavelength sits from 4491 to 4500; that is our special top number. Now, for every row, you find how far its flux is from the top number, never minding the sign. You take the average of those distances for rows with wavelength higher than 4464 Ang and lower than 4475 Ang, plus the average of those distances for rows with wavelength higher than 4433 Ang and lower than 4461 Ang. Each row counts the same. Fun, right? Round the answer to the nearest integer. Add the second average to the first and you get 60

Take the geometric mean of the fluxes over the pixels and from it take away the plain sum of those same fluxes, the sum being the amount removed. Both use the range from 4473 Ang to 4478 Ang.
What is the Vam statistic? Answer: -557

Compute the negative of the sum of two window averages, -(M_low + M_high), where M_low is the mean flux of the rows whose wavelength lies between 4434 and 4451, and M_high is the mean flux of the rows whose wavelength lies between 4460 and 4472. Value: -506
